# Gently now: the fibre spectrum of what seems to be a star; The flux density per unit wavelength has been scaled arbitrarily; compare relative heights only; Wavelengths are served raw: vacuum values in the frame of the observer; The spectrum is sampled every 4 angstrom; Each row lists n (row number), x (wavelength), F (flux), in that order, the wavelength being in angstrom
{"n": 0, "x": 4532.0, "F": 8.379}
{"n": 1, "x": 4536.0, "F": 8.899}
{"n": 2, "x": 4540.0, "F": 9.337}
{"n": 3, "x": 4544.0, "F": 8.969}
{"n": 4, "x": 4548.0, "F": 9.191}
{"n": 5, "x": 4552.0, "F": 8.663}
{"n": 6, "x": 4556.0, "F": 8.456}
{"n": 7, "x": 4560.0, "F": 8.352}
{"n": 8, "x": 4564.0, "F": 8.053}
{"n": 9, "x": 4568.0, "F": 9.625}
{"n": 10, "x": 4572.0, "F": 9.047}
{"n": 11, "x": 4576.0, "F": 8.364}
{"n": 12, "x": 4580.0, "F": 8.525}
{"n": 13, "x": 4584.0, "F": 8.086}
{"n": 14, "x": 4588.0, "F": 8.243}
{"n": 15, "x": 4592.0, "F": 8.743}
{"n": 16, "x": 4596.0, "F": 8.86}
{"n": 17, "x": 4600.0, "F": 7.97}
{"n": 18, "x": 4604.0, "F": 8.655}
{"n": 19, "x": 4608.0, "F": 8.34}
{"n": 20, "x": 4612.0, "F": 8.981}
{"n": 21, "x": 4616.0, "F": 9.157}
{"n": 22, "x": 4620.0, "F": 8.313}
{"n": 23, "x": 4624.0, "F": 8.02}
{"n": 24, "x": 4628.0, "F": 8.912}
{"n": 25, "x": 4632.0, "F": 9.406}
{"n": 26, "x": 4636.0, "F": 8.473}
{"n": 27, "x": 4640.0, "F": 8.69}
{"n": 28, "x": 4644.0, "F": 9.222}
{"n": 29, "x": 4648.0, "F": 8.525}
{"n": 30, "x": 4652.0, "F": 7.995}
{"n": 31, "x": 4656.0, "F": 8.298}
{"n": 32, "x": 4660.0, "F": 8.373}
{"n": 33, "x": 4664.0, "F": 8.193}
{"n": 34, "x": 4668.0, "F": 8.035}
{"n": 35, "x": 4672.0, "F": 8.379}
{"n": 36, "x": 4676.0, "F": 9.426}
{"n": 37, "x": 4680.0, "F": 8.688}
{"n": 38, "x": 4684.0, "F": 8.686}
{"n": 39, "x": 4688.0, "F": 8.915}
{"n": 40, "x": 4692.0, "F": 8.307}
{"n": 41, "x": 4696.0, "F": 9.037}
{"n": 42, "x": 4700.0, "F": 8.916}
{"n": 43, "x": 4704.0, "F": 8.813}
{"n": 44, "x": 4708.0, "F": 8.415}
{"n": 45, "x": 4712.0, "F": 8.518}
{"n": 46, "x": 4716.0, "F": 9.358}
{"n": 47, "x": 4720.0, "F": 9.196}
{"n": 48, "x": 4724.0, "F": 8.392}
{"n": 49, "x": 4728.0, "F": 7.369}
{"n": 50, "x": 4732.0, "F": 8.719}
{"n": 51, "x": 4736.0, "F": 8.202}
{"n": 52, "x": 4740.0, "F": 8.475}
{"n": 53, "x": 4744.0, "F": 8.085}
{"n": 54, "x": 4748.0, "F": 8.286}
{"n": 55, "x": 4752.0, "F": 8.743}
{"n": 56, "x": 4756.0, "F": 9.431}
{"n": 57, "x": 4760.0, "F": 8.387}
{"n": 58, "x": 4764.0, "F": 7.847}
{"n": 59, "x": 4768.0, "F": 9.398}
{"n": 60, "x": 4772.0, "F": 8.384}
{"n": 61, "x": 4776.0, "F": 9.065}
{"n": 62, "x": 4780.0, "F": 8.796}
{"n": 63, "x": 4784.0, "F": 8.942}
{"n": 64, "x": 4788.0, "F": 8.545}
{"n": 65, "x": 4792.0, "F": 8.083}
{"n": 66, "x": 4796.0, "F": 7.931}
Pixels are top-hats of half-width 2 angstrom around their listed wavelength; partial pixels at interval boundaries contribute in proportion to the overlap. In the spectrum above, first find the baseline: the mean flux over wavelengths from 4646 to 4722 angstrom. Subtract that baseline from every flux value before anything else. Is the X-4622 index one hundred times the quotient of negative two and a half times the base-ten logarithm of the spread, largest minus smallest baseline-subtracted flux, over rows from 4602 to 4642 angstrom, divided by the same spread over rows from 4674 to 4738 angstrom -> -17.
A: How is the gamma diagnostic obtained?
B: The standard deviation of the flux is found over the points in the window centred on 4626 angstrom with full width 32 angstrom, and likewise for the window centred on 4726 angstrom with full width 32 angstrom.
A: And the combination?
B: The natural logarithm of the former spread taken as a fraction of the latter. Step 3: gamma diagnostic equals -0.29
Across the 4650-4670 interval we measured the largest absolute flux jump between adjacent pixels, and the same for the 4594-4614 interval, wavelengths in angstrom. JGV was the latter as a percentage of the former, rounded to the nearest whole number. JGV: 294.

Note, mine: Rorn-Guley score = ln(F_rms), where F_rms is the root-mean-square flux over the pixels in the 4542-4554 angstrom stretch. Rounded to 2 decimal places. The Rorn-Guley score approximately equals 2.19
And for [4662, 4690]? 2.16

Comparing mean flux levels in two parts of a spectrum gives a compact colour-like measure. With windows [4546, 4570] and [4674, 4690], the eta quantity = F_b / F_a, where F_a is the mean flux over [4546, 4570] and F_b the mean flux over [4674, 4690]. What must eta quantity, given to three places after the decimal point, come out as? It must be 1.024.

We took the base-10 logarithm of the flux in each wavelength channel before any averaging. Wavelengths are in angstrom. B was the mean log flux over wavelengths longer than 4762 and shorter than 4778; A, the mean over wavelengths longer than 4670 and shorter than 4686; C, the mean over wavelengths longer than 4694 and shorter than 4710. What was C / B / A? 1.07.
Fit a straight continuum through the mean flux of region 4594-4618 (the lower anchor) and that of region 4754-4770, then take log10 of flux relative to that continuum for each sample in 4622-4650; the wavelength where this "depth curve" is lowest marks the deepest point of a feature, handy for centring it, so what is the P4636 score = 4624.0 angstrom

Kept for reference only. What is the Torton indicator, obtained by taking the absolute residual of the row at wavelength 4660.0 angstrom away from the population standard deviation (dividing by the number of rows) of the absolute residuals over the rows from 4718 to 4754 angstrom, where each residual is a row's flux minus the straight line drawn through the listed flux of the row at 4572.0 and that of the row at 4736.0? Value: 0.11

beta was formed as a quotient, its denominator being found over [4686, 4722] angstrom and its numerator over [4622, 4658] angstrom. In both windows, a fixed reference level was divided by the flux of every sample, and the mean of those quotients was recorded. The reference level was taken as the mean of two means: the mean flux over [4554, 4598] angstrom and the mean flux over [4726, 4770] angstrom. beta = 1.026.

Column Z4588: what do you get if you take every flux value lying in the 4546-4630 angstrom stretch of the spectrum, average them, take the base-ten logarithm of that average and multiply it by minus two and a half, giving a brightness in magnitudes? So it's -2.34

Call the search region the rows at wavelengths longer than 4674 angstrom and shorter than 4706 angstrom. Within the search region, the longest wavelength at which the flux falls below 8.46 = 4692.0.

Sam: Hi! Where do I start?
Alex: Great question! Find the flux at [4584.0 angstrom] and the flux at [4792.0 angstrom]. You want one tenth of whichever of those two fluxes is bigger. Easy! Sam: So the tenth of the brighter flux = 0.81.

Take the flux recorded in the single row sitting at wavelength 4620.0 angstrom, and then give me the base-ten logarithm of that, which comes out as 0.920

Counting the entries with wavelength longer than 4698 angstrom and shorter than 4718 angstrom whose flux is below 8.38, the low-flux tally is 0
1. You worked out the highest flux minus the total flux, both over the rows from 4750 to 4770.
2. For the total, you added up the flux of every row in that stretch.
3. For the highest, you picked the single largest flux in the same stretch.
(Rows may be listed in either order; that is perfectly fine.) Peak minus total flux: -34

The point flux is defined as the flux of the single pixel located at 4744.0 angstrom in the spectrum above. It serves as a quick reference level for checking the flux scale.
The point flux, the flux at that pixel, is 8.085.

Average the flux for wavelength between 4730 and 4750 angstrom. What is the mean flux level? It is 8.35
